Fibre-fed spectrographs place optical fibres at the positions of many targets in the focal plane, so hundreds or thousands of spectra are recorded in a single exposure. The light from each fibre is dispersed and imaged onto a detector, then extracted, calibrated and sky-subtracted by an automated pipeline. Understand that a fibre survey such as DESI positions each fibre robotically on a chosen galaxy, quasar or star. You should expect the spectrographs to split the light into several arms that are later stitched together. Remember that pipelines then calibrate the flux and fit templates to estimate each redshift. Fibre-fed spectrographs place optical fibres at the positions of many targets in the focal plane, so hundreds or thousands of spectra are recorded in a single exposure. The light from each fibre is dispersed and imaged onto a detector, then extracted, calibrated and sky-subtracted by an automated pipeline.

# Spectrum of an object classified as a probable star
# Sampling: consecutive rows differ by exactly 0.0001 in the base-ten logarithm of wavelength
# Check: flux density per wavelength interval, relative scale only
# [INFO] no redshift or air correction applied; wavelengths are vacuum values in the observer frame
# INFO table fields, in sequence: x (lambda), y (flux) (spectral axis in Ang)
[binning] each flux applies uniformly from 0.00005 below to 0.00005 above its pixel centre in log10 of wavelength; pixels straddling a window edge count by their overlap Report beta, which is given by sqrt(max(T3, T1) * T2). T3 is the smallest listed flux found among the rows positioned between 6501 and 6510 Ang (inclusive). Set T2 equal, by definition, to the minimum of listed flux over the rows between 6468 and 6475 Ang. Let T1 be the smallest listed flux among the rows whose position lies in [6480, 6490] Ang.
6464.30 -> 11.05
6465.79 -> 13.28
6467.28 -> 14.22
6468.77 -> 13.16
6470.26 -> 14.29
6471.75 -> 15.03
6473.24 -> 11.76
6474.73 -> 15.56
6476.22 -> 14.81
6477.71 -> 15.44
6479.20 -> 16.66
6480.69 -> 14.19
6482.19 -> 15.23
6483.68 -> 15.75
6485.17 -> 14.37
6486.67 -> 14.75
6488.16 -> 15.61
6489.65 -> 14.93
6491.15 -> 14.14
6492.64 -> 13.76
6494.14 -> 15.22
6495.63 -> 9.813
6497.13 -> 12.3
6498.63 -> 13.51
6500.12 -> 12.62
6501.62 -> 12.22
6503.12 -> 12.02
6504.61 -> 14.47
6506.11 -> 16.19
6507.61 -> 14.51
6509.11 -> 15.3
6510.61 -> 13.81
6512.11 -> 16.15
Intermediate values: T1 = 14.19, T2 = 11.76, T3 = 12.02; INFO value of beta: 12.9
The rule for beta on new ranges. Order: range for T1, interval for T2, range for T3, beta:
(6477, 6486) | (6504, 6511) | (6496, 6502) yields 14.0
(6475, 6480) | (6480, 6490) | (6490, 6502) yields 14.5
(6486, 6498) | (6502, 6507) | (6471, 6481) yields 11.9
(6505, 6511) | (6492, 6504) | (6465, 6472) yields 11.6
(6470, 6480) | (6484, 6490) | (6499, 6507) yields 13.1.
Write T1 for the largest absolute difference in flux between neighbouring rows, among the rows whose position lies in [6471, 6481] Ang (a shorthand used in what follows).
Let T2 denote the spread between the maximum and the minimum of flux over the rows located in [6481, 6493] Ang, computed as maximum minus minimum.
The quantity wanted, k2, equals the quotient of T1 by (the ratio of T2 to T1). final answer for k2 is 7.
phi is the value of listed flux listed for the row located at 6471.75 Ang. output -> 15.03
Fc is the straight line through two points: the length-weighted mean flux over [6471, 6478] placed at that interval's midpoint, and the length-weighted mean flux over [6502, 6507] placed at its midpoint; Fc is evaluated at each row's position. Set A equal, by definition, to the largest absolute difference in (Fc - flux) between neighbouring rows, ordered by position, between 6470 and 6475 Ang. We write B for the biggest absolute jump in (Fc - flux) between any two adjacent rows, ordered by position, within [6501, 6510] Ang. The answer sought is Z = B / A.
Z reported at 0.6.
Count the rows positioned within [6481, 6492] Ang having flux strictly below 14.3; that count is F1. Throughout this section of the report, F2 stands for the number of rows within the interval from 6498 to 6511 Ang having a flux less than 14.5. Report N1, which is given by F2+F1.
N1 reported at 7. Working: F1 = 1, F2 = 6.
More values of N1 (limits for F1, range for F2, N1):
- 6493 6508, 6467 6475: 10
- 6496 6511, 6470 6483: 9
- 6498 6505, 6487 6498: 8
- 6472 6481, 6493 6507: 9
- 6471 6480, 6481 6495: 4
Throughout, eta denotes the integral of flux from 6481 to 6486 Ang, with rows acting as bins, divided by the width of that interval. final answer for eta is 15.0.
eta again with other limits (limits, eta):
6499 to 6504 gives 12.5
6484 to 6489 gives 15.0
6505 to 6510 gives 15.2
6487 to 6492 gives 14.9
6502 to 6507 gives 14.1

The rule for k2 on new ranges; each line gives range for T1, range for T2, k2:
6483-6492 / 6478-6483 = 1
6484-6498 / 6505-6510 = 17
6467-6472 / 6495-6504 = 0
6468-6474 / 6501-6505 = 4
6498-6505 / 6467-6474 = 2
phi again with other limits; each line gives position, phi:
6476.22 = 14.81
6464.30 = 11.05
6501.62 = 12.22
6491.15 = 14.14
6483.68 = 15.75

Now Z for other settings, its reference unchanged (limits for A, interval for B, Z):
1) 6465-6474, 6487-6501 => 1.7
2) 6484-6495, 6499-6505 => 1.7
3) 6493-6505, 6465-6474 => 0.6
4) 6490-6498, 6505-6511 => 0.3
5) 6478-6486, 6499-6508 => 1.0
